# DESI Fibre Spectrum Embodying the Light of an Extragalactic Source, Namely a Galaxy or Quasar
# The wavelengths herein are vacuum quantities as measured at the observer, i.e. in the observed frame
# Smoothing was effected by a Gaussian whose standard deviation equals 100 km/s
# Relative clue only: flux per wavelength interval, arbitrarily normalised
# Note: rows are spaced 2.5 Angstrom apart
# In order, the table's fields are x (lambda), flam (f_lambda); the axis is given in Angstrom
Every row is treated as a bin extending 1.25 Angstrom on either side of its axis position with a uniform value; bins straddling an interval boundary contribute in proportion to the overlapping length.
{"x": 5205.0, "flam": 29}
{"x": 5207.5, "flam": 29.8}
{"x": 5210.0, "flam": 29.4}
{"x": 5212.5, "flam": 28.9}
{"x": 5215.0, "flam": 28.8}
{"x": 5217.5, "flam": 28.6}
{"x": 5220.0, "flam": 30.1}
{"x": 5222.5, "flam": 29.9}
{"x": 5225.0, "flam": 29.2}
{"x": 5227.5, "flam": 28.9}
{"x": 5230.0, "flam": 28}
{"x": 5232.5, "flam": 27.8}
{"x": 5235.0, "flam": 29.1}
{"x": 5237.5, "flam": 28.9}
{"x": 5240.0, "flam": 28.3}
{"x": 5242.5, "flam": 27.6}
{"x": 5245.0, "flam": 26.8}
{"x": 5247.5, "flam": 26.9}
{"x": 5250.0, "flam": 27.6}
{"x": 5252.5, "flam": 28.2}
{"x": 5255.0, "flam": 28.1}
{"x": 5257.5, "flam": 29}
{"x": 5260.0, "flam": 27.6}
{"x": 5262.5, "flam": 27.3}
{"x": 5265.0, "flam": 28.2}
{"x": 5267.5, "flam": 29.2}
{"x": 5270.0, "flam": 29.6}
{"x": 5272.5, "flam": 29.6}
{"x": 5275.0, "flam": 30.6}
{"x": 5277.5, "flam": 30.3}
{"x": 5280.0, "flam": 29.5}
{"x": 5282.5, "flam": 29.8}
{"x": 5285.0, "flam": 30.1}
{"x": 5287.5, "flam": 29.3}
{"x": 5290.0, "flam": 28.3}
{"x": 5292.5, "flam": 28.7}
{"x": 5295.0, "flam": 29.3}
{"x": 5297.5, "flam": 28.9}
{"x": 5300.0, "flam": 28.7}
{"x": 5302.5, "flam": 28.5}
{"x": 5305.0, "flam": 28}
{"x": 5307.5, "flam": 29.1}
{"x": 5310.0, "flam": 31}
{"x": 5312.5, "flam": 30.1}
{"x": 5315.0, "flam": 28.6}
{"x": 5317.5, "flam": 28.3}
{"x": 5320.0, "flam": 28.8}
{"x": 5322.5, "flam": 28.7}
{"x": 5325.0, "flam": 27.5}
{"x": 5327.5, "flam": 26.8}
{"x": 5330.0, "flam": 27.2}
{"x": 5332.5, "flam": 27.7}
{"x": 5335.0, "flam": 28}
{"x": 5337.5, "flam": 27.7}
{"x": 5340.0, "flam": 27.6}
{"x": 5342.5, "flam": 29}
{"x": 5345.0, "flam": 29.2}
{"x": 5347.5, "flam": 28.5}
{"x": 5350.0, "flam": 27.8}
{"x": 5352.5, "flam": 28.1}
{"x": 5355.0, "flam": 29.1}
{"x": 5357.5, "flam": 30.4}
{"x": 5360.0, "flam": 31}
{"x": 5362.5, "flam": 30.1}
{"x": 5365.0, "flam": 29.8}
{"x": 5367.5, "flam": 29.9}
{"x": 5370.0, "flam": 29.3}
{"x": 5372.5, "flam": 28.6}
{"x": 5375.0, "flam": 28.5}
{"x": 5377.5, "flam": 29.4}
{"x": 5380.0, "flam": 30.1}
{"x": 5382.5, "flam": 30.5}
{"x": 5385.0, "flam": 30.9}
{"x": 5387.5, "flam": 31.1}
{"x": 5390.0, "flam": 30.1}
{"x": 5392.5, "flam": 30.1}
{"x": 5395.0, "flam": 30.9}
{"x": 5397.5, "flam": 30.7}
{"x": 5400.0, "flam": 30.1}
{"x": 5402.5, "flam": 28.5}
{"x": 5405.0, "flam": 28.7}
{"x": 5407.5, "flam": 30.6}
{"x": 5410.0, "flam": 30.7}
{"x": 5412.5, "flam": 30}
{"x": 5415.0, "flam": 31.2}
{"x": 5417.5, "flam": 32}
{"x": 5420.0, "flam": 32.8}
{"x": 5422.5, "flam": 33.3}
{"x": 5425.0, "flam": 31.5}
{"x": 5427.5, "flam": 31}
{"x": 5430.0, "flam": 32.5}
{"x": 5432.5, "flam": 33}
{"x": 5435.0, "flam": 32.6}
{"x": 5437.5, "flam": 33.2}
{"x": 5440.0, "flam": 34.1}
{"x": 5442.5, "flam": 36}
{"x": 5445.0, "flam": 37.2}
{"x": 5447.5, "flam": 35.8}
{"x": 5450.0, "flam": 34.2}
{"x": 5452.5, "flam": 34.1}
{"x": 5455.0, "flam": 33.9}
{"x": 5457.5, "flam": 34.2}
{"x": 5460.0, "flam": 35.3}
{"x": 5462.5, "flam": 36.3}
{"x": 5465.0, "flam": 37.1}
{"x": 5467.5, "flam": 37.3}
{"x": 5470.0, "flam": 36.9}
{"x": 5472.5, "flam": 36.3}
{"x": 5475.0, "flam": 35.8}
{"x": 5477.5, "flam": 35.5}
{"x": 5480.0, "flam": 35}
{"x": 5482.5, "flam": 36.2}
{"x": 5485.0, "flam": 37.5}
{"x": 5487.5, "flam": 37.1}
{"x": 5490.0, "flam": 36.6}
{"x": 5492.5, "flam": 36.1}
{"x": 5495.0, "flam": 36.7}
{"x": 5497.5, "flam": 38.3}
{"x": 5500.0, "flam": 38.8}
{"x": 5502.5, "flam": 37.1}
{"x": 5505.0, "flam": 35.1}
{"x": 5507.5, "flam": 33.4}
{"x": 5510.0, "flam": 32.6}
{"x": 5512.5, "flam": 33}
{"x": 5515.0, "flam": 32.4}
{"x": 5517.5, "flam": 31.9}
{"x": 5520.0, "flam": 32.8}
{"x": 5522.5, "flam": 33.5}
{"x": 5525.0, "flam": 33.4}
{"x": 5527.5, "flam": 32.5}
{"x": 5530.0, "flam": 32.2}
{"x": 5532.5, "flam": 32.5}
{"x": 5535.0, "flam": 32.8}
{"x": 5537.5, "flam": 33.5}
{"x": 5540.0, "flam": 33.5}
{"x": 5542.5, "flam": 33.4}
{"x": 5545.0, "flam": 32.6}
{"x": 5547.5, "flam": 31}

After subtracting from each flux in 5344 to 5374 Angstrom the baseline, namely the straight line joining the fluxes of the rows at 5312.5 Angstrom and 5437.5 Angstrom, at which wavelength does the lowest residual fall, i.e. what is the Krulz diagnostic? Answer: 5350.0 Angstrom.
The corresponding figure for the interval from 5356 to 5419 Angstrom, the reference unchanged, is 5402.5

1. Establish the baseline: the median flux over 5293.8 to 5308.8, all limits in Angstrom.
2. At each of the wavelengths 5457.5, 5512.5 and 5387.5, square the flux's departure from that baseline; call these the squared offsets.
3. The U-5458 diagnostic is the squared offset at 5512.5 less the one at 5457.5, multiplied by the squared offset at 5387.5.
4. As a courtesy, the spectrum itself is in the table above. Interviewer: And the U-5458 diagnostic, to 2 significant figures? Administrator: -61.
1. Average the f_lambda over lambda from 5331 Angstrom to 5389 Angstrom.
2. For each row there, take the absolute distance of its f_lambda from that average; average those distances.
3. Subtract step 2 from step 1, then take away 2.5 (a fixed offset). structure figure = 25.8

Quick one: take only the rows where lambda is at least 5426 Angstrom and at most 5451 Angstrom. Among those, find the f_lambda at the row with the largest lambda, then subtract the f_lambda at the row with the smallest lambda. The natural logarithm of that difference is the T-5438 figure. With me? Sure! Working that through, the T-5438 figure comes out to 1.2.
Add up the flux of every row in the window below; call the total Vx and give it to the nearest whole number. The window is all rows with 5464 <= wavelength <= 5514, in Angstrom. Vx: 722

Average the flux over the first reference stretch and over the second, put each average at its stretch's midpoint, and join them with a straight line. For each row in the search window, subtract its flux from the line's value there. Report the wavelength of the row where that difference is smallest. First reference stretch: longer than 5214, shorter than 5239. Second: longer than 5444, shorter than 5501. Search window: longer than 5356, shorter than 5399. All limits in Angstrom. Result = 5360.0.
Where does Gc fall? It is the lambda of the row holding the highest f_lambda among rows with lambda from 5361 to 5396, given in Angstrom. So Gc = 5387.5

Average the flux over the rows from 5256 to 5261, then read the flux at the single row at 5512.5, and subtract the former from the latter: 4.7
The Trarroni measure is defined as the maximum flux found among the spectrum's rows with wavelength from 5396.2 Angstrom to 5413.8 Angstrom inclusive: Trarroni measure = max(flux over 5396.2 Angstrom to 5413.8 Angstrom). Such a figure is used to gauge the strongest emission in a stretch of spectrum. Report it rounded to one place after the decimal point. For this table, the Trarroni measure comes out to 30.7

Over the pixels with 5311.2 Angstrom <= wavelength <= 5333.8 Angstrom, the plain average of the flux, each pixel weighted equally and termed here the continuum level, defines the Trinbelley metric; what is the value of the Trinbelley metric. 28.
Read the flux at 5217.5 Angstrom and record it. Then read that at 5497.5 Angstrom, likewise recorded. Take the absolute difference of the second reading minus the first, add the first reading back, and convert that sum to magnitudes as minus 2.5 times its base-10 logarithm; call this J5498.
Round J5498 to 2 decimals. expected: -3.96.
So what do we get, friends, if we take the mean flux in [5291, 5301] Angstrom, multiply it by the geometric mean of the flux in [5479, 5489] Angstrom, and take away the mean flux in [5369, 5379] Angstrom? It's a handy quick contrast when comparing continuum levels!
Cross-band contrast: 1024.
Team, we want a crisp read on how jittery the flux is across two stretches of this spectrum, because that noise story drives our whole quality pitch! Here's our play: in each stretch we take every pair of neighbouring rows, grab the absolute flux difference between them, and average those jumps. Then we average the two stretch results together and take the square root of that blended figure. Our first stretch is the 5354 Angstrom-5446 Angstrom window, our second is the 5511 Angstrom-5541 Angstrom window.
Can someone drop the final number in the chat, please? 0.78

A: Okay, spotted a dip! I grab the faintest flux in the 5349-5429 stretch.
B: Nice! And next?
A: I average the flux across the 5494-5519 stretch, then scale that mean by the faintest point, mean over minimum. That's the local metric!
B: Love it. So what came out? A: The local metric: 1.26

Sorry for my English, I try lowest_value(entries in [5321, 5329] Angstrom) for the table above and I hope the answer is 26.8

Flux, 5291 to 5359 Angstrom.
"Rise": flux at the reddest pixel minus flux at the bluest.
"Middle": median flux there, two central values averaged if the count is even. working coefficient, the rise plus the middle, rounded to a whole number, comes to 30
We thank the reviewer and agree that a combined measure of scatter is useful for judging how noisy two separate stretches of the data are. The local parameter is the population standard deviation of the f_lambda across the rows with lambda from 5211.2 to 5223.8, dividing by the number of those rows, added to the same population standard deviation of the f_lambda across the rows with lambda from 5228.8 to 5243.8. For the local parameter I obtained 1.17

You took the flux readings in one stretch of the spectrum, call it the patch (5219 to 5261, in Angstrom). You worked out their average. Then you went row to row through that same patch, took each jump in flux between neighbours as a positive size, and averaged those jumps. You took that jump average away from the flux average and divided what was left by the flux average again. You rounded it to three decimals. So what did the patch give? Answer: 0.979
